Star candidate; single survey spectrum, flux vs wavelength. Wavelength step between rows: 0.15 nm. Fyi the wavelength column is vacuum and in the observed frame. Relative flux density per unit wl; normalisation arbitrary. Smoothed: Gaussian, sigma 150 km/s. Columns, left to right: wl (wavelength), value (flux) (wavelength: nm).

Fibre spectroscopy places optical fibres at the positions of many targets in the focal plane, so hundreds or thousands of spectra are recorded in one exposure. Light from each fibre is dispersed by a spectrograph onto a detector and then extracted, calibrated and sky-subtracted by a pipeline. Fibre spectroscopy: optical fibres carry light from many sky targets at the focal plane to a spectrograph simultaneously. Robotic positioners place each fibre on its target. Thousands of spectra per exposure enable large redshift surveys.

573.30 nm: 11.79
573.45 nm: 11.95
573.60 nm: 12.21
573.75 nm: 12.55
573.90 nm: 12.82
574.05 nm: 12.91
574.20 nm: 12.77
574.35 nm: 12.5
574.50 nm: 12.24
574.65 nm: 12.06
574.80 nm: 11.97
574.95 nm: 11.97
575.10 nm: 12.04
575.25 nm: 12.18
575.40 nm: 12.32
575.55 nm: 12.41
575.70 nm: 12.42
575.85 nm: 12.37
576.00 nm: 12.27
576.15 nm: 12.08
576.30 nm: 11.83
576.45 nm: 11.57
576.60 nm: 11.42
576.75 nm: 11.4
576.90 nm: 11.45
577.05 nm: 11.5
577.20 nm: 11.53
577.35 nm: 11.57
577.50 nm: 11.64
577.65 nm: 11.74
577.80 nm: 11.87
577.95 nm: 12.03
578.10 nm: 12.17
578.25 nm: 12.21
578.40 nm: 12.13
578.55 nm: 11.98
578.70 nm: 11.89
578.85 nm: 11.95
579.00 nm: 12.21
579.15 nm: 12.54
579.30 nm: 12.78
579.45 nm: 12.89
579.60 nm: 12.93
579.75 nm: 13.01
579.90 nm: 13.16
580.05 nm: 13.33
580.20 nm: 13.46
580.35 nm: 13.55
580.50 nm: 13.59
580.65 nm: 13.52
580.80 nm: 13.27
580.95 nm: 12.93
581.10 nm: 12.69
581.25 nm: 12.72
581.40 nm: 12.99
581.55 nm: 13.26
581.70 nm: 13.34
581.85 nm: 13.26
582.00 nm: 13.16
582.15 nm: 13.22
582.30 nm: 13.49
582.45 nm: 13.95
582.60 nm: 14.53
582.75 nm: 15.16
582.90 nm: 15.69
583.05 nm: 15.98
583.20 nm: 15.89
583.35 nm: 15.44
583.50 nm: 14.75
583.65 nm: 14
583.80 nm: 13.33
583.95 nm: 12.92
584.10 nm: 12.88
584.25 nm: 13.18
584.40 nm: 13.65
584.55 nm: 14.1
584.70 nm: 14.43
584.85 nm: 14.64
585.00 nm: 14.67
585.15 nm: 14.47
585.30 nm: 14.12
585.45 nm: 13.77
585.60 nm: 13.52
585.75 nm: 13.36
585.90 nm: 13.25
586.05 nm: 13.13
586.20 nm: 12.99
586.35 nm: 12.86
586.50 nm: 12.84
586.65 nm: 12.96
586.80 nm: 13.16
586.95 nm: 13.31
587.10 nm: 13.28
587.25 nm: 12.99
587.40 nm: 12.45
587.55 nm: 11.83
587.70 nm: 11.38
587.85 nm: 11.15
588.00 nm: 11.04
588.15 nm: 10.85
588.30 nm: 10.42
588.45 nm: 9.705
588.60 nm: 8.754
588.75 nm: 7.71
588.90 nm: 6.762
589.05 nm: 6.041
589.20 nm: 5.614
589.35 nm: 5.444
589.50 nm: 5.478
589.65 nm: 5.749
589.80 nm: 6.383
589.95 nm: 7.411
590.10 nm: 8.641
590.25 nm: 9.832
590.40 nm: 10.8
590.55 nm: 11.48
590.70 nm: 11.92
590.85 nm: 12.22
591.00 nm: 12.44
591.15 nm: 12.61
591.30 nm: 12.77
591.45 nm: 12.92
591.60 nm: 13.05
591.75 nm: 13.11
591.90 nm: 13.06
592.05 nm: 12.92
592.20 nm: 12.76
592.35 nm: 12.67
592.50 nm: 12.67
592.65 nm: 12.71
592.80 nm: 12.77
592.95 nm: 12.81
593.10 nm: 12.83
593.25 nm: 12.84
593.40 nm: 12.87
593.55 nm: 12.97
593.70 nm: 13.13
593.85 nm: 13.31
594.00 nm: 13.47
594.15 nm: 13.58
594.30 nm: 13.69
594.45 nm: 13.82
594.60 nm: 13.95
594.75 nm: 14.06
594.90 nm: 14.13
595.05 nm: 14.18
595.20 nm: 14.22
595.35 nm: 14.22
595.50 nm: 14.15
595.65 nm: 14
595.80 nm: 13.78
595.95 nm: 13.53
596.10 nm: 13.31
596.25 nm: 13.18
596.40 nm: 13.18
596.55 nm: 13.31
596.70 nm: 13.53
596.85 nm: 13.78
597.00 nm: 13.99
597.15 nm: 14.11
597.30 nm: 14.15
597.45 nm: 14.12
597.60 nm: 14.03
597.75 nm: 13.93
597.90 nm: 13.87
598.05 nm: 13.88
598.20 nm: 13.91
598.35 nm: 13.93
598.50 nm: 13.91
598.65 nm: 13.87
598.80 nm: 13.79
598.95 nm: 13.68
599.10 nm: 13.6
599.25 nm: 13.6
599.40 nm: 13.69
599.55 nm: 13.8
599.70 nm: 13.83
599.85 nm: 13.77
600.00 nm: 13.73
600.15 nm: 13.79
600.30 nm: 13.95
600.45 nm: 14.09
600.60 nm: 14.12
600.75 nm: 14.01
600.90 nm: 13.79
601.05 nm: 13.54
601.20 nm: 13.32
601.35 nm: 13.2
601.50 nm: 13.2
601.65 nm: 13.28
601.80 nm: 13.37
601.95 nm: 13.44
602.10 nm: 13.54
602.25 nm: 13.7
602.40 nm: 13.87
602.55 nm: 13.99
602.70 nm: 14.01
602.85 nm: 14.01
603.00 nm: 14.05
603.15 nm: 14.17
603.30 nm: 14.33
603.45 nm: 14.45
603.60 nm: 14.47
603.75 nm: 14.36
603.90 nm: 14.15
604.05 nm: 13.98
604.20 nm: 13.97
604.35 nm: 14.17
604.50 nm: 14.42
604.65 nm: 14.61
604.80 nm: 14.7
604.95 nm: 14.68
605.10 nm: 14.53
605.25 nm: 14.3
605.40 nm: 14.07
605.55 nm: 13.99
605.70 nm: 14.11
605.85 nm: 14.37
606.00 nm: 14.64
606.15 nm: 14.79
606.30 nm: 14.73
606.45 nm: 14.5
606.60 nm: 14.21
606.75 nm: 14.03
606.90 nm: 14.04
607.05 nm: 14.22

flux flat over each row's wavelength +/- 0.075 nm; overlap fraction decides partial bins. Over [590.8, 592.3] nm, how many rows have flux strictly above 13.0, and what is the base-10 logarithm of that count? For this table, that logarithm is 0.48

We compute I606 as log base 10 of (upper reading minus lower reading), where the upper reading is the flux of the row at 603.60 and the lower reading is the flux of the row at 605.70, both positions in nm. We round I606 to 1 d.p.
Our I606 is -0.4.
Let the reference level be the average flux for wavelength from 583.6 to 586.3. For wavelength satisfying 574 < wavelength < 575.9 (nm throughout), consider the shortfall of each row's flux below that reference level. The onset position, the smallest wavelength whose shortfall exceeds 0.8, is 574.20 nm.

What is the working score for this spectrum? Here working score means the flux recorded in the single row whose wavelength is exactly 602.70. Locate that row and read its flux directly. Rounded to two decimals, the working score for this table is 14.01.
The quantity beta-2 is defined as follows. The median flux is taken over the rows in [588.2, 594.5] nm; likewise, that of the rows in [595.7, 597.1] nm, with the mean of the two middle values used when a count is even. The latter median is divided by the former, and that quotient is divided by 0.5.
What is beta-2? 2.14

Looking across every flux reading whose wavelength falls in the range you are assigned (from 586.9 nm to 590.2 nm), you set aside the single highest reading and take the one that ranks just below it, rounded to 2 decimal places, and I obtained 13.28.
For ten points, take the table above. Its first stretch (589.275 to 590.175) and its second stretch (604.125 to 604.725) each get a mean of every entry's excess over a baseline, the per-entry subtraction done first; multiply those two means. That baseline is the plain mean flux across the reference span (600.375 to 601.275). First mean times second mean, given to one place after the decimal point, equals -3.5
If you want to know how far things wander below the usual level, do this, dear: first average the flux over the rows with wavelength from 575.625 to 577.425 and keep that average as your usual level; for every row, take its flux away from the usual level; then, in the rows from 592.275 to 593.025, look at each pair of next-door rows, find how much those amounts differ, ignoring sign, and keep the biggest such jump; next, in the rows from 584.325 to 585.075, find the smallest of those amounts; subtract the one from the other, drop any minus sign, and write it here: 2.9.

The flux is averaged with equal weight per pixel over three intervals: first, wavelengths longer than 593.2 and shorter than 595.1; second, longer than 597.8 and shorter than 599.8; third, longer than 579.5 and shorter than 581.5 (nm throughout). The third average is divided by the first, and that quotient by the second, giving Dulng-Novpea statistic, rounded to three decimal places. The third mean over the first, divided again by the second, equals 0.070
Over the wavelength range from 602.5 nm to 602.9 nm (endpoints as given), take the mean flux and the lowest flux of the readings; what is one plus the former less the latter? 1.01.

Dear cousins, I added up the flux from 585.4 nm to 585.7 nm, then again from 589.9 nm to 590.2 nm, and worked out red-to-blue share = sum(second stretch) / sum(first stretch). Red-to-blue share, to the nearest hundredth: 0.59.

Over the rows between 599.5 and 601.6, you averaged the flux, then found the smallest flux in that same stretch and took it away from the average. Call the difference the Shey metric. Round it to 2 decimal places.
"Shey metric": 0.52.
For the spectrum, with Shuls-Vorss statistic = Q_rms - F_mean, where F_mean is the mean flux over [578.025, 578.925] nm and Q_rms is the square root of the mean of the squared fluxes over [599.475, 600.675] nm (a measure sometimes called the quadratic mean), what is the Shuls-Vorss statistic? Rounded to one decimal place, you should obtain 1.8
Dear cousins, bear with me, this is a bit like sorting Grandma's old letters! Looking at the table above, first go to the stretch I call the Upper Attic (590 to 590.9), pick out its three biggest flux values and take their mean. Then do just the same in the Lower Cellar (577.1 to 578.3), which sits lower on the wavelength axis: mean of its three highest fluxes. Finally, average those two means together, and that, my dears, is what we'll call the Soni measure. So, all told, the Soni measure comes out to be 12.0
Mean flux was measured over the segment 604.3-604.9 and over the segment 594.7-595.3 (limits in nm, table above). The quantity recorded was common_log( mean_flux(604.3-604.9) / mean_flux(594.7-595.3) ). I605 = 0.010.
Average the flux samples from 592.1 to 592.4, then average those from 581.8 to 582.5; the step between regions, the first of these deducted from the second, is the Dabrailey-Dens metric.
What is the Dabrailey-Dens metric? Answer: 0.7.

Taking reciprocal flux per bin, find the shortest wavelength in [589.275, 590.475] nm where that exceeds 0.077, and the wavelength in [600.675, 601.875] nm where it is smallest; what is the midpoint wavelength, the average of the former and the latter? 595.05 nm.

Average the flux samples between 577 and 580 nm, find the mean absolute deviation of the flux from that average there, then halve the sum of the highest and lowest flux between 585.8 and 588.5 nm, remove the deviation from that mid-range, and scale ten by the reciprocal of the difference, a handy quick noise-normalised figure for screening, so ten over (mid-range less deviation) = 0.902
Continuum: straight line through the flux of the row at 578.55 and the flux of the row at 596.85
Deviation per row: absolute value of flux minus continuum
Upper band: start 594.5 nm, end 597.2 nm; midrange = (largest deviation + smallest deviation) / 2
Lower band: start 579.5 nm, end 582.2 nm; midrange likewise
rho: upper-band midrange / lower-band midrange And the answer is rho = 0.3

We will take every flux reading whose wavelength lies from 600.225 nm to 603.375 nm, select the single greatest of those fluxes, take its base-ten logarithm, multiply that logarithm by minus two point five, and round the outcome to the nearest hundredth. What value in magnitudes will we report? -2.89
